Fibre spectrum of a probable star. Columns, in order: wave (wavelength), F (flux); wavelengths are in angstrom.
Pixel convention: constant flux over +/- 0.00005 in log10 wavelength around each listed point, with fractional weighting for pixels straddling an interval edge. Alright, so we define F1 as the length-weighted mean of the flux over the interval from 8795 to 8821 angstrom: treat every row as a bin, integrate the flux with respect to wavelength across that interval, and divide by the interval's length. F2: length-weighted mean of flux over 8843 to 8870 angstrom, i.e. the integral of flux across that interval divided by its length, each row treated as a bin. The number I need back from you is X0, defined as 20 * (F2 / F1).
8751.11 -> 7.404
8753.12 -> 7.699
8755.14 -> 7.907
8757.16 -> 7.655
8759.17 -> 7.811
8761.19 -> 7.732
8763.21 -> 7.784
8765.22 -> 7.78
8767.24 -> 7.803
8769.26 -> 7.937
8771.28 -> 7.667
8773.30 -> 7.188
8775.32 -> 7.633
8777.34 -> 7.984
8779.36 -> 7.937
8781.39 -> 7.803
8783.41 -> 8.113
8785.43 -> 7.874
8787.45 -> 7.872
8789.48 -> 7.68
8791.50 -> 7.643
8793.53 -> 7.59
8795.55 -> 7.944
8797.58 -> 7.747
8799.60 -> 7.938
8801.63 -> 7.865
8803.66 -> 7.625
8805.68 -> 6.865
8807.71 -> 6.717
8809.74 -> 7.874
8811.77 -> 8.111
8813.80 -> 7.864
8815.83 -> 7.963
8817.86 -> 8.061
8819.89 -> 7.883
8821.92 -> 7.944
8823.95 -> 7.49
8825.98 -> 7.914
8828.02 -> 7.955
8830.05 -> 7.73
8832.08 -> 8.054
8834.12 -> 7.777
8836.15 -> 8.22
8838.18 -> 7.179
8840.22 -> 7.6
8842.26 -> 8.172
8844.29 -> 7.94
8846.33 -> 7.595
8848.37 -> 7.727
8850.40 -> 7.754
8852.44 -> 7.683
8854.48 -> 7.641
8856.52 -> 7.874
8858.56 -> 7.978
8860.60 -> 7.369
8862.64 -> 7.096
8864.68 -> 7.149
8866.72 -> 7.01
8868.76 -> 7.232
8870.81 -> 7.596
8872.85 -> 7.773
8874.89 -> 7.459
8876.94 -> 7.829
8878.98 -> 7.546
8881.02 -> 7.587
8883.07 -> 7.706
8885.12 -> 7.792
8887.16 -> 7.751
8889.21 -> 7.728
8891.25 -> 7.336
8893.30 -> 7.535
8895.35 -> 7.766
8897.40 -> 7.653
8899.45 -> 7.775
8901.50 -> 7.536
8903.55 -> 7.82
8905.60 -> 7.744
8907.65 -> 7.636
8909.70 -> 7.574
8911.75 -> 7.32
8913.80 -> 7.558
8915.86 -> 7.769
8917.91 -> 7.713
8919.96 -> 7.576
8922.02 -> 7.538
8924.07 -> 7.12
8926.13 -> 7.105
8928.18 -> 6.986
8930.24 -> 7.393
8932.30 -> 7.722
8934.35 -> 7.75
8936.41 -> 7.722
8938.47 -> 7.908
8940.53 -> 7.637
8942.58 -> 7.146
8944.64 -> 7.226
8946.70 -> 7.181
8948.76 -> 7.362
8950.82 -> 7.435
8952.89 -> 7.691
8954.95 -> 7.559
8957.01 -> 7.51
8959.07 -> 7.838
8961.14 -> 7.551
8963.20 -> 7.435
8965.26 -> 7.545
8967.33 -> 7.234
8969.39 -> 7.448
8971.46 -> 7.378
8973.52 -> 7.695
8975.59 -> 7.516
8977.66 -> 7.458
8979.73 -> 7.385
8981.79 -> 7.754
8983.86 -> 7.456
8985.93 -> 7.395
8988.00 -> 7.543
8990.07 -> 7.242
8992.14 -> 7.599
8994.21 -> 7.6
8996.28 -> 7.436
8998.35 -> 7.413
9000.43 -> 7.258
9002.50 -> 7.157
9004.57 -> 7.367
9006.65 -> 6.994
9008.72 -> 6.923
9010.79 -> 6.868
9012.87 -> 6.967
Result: 19.5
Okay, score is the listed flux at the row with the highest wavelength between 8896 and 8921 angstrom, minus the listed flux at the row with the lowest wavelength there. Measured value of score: -0.1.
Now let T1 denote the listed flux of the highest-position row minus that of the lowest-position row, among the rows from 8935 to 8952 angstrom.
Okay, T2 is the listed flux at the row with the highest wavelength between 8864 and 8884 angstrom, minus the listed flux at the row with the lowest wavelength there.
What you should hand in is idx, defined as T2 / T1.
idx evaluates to -1.9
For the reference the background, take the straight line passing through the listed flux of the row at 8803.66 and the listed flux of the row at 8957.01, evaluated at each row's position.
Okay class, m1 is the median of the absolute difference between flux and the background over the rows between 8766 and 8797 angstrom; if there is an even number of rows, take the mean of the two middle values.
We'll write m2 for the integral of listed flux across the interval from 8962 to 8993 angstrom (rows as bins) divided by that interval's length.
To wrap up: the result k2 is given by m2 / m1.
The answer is 32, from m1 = 0.23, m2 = 7.47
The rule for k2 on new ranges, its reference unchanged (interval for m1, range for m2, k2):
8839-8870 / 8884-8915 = 26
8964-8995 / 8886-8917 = 71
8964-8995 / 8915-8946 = 69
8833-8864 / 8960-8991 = 35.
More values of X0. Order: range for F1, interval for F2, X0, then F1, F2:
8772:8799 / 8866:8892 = 19.5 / 7.77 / 7.57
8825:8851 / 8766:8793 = 19.9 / 7.82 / 7.77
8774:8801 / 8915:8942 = 19.3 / 7.82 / 7.53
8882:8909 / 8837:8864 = 20.0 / 7.67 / 7.66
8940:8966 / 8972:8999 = 20.1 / 7.47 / 7.50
